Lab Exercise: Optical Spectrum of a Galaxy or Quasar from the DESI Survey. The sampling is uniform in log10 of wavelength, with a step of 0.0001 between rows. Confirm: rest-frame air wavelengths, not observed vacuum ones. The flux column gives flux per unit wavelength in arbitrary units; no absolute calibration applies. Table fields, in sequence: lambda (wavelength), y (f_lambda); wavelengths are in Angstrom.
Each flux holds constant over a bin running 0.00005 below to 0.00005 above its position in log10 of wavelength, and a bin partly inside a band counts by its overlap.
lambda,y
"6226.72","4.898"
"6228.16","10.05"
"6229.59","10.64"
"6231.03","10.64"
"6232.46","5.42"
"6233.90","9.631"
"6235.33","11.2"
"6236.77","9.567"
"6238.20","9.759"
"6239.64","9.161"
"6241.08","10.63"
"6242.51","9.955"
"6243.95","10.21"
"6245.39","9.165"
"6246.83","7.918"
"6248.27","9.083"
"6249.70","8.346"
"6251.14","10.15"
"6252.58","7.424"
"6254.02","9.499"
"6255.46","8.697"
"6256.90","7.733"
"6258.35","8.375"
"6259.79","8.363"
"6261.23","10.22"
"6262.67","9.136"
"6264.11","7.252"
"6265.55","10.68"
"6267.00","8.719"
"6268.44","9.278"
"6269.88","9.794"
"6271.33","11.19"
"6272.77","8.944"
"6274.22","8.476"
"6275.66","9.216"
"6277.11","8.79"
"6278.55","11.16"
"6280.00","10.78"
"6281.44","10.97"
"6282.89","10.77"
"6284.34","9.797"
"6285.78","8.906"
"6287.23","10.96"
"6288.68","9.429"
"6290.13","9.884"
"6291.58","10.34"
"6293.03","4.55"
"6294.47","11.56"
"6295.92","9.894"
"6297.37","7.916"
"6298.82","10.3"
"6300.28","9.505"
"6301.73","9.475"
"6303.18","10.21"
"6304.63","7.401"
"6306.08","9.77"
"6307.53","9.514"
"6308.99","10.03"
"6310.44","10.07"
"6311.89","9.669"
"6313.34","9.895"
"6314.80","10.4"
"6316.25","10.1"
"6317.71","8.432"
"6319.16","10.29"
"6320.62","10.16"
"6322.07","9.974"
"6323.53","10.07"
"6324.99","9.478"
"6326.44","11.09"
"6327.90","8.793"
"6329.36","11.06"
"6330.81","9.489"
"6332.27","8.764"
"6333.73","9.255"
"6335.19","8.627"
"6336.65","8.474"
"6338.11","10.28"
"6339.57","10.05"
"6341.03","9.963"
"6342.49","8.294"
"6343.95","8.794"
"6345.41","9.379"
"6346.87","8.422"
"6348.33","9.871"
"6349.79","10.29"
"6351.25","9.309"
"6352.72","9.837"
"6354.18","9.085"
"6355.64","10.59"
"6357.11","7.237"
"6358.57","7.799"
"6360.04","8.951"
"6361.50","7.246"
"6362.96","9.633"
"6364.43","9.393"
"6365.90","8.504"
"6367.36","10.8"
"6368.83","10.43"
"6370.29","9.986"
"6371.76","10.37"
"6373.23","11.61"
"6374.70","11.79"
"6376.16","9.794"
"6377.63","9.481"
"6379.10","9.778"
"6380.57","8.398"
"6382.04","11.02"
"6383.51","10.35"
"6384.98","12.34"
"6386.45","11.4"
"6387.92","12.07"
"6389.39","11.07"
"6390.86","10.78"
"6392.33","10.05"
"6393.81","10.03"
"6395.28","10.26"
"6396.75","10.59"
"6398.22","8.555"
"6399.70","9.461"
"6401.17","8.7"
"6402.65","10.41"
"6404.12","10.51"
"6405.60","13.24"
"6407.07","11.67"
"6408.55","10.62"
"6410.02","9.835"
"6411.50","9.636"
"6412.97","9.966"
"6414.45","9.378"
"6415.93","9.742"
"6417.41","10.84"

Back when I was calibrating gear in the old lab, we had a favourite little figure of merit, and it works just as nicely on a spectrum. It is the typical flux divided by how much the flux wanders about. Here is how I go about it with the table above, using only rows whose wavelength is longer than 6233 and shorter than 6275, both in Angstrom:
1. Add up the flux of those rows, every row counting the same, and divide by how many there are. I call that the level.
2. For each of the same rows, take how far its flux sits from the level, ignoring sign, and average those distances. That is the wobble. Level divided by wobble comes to 11.1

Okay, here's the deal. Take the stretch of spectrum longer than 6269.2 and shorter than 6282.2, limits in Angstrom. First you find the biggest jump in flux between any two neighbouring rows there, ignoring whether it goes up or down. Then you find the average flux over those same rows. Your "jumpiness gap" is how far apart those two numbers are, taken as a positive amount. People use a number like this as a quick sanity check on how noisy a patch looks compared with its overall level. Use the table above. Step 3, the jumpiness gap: 7.6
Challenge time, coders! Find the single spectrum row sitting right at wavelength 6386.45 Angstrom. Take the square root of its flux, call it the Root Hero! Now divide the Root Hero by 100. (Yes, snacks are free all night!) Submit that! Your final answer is 0.0338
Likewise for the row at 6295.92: 0.0315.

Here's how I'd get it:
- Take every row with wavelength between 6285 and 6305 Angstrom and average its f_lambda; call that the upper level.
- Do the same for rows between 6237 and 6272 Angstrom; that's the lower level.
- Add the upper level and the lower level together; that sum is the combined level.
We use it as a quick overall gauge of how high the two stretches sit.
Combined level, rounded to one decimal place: 18.5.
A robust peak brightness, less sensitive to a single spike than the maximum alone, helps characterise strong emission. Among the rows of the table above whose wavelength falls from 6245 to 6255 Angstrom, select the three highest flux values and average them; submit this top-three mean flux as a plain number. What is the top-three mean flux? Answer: 9.6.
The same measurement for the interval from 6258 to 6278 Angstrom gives 10.7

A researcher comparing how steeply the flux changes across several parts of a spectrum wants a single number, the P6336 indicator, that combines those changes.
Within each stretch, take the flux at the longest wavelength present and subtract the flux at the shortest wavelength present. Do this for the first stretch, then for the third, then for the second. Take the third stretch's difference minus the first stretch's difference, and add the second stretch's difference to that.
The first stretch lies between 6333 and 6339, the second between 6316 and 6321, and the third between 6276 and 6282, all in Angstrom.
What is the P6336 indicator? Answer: 1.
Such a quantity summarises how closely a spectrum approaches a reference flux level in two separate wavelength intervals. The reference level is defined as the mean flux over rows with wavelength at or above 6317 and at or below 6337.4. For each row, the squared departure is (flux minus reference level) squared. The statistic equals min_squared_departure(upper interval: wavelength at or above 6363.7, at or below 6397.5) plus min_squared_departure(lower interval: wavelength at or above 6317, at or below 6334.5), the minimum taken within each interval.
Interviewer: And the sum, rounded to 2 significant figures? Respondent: 0.014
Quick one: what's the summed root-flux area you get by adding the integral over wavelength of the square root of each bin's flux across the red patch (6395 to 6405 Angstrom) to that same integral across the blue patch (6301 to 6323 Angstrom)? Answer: 100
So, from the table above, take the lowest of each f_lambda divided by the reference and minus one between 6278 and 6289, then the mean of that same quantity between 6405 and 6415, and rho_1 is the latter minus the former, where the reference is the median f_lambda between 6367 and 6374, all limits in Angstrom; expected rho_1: 0.16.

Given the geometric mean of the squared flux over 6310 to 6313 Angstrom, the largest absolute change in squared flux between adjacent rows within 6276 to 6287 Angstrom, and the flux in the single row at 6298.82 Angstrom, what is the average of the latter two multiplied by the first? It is 2803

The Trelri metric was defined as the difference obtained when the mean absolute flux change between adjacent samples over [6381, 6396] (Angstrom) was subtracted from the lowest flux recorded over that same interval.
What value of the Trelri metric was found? 9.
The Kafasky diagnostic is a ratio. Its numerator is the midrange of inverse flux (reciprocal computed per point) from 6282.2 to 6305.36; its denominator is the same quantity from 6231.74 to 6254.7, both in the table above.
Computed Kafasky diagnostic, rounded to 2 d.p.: 1.12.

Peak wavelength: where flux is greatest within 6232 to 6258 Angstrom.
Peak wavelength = 6235.33 Angstrom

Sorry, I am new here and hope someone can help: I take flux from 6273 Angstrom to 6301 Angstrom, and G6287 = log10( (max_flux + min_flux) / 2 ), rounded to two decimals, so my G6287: 0.91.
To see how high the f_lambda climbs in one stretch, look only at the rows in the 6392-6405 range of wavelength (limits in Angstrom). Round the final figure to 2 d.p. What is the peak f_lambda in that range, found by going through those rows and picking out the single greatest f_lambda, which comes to 10.59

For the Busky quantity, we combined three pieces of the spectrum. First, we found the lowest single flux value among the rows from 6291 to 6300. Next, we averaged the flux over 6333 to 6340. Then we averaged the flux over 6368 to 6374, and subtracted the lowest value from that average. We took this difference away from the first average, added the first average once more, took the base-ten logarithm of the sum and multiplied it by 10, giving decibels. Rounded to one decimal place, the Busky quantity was 11.0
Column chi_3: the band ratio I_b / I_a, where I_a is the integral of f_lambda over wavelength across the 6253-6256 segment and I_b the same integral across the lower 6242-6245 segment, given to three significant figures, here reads 1.11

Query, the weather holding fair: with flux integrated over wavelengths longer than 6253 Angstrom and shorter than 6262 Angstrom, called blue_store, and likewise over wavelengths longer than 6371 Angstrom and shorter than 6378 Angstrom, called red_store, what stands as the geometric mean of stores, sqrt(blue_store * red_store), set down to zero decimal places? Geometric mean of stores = 77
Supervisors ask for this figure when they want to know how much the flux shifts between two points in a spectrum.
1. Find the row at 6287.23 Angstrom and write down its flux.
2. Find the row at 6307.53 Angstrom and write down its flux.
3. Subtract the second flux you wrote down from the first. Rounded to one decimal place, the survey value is 1.4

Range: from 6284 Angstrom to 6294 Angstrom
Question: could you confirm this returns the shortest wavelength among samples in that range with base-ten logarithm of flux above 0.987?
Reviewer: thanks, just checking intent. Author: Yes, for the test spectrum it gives 6284.34 Angstrom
